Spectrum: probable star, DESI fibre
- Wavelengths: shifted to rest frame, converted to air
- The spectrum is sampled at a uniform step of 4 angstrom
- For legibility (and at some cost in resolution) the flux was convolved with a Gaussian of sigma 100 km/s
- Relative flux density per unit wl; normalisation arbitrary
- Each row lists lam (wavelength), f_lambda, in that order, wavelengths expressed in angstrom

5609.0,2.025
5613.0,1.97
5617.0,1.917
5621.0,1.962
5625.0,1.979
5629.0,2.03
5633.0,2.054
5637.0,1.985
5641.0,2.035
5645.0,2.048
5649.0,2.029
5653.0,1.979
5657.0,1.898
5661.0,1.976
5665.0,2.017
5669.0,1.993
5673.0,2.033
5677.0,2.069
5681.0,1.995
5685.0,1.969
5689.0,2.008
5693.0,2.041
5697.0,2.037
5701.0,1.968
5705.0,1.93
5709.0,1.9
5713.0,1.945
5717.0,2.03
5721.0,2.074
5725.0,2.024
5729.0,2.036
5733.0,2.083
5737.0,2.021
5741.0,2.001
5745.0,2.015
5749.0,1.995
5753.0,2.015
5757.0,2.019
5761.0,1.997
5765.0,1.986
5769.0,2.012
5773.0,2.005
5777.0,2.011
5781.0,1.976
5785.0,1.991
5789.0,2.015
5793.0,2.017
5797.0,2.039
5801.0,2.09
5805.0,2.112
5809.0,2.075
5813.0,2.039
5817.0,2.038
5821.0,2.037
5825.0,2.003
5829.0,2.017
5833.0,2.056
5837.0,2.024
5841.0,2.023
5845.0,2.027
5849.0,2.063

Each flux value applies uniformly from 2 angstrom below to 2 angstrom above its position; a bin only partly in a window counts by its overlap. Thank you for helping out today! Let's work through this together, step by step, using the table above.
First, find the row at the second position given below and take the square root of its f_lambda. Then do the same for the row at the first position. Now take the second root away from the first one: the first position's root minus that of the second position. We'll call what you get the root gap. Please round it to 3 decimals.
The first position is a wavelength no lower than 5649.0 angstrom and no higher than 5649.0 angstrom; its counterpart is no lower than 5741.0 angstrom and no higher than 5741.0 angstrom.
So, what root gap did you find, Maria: 0.010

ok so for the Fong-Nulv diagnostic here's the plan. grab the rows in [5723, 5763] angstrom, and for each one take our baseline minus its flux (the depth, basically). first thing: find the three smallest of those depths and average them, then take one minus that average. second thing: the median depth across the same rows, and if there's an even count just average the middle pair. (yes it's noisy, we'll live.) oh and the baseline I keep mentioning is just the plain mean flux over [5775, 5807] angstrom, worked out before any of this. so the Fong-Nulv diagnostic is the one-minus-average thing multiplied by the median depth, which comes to 0.015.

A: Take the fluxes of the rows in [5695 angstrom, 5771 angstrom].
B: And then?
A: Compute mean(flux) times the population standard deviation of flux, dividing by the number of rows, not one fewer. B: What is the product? 0.088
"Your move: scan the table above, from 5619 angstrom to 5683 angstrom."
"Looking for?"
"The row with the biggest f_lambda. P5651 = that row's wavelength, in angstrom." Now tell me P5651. 5677.0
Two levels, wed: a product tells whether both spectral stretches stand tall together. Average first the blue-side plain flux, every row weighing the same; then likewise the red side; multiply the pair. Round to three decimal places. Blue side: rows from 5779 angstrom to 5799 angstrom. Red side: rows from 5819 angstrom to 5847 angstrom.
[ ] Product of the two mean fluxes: 4.069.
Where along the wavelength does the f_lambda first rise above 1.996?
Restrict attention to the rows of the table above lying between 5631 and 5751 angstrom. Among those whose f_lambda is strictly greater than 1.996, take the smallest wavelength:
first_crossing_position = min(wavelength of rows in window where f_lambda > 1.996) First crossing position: 5633.0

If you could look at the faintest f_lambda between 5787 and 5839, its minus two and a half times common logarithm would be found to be -0.754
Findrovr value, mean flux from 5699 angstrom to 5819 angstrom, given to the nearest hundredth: 2.02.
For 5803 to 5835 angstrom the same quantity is 2.05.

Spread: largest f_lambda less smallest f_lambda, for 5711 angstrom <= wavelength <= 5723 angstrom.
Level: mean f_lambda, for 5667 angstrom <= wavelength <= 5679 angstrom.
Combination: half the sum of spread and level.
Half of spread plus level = 1.08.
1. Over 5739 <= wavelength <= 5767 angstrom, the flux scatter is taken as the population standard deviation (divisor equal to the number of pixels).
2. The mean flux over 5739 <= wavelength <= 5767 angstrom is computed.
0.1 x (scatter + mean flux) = 0.202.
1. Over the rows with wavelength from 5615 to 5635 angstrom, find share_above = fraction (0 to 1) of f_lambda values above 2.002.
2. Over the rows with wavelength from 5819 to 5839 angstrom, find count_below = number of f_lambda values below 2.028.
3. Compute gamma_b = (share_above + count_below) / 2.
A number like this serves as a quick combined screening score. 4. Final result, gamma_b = 1.7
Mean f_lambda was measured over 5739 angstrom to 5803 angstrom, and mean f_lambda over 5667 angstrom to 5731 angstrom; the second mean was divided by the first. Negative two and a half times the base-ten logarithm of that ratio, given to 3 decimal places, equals 0.004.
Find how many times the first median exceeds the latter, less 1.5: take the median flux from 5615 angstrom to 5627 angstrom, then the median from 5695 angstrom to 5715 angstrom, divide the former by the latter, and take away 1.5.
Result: -0.491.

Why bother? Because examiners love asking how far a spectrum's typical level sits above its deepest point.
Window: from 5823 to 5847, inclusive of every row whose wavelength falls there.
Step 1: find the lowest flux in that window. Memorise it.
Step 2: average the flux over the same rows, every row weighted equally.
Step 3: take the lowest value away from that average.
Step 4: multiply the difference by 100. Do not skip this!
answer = 2.2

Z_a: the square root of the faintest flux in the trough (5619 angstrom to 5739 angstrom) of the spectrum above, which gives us 1.38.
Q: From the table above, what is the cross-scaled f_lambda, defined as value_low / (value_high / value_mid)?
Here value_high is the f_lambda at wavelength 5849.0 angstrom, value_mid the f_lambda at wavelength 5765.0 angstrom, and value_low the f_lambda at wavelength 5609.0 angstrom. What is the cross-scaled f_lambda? 1.95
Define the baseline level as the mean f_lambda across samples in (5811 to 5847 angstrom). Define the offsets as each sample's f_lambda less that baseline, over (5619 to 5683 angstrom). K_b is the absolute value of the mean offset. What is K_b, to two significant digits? 0.024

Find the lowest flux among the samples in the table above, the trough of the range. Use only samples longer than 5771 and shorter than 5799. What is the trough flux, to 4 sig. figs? 1.976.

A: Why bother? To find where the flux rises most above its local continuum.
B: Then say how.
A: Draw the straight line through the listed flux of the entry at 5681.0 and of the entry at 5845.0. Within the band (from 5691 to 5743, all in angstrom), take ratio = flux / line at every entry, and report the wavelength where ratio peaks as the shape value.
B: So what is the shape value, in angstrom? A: 5733.0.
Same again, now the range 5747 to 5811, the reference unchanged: 5805.0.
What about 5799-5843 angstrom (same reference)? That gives 5805.0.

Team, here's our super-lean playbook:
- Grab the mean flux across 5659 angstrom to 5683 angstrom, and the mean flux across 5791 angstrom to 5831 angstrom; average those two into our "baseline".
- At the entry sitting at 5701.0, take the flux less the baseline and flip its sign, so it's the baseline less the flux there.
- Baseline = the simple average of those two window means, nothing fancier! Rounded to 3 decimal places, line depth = 0.062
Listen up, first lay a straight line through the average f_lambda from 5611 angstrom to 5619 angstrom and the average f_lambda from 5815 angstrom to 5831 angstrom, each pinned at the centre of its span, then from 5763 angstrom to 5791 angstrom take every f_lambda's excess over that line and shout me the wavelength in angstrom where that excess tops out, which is 5769.0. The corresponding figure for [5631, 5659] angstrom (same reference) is 5633.0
